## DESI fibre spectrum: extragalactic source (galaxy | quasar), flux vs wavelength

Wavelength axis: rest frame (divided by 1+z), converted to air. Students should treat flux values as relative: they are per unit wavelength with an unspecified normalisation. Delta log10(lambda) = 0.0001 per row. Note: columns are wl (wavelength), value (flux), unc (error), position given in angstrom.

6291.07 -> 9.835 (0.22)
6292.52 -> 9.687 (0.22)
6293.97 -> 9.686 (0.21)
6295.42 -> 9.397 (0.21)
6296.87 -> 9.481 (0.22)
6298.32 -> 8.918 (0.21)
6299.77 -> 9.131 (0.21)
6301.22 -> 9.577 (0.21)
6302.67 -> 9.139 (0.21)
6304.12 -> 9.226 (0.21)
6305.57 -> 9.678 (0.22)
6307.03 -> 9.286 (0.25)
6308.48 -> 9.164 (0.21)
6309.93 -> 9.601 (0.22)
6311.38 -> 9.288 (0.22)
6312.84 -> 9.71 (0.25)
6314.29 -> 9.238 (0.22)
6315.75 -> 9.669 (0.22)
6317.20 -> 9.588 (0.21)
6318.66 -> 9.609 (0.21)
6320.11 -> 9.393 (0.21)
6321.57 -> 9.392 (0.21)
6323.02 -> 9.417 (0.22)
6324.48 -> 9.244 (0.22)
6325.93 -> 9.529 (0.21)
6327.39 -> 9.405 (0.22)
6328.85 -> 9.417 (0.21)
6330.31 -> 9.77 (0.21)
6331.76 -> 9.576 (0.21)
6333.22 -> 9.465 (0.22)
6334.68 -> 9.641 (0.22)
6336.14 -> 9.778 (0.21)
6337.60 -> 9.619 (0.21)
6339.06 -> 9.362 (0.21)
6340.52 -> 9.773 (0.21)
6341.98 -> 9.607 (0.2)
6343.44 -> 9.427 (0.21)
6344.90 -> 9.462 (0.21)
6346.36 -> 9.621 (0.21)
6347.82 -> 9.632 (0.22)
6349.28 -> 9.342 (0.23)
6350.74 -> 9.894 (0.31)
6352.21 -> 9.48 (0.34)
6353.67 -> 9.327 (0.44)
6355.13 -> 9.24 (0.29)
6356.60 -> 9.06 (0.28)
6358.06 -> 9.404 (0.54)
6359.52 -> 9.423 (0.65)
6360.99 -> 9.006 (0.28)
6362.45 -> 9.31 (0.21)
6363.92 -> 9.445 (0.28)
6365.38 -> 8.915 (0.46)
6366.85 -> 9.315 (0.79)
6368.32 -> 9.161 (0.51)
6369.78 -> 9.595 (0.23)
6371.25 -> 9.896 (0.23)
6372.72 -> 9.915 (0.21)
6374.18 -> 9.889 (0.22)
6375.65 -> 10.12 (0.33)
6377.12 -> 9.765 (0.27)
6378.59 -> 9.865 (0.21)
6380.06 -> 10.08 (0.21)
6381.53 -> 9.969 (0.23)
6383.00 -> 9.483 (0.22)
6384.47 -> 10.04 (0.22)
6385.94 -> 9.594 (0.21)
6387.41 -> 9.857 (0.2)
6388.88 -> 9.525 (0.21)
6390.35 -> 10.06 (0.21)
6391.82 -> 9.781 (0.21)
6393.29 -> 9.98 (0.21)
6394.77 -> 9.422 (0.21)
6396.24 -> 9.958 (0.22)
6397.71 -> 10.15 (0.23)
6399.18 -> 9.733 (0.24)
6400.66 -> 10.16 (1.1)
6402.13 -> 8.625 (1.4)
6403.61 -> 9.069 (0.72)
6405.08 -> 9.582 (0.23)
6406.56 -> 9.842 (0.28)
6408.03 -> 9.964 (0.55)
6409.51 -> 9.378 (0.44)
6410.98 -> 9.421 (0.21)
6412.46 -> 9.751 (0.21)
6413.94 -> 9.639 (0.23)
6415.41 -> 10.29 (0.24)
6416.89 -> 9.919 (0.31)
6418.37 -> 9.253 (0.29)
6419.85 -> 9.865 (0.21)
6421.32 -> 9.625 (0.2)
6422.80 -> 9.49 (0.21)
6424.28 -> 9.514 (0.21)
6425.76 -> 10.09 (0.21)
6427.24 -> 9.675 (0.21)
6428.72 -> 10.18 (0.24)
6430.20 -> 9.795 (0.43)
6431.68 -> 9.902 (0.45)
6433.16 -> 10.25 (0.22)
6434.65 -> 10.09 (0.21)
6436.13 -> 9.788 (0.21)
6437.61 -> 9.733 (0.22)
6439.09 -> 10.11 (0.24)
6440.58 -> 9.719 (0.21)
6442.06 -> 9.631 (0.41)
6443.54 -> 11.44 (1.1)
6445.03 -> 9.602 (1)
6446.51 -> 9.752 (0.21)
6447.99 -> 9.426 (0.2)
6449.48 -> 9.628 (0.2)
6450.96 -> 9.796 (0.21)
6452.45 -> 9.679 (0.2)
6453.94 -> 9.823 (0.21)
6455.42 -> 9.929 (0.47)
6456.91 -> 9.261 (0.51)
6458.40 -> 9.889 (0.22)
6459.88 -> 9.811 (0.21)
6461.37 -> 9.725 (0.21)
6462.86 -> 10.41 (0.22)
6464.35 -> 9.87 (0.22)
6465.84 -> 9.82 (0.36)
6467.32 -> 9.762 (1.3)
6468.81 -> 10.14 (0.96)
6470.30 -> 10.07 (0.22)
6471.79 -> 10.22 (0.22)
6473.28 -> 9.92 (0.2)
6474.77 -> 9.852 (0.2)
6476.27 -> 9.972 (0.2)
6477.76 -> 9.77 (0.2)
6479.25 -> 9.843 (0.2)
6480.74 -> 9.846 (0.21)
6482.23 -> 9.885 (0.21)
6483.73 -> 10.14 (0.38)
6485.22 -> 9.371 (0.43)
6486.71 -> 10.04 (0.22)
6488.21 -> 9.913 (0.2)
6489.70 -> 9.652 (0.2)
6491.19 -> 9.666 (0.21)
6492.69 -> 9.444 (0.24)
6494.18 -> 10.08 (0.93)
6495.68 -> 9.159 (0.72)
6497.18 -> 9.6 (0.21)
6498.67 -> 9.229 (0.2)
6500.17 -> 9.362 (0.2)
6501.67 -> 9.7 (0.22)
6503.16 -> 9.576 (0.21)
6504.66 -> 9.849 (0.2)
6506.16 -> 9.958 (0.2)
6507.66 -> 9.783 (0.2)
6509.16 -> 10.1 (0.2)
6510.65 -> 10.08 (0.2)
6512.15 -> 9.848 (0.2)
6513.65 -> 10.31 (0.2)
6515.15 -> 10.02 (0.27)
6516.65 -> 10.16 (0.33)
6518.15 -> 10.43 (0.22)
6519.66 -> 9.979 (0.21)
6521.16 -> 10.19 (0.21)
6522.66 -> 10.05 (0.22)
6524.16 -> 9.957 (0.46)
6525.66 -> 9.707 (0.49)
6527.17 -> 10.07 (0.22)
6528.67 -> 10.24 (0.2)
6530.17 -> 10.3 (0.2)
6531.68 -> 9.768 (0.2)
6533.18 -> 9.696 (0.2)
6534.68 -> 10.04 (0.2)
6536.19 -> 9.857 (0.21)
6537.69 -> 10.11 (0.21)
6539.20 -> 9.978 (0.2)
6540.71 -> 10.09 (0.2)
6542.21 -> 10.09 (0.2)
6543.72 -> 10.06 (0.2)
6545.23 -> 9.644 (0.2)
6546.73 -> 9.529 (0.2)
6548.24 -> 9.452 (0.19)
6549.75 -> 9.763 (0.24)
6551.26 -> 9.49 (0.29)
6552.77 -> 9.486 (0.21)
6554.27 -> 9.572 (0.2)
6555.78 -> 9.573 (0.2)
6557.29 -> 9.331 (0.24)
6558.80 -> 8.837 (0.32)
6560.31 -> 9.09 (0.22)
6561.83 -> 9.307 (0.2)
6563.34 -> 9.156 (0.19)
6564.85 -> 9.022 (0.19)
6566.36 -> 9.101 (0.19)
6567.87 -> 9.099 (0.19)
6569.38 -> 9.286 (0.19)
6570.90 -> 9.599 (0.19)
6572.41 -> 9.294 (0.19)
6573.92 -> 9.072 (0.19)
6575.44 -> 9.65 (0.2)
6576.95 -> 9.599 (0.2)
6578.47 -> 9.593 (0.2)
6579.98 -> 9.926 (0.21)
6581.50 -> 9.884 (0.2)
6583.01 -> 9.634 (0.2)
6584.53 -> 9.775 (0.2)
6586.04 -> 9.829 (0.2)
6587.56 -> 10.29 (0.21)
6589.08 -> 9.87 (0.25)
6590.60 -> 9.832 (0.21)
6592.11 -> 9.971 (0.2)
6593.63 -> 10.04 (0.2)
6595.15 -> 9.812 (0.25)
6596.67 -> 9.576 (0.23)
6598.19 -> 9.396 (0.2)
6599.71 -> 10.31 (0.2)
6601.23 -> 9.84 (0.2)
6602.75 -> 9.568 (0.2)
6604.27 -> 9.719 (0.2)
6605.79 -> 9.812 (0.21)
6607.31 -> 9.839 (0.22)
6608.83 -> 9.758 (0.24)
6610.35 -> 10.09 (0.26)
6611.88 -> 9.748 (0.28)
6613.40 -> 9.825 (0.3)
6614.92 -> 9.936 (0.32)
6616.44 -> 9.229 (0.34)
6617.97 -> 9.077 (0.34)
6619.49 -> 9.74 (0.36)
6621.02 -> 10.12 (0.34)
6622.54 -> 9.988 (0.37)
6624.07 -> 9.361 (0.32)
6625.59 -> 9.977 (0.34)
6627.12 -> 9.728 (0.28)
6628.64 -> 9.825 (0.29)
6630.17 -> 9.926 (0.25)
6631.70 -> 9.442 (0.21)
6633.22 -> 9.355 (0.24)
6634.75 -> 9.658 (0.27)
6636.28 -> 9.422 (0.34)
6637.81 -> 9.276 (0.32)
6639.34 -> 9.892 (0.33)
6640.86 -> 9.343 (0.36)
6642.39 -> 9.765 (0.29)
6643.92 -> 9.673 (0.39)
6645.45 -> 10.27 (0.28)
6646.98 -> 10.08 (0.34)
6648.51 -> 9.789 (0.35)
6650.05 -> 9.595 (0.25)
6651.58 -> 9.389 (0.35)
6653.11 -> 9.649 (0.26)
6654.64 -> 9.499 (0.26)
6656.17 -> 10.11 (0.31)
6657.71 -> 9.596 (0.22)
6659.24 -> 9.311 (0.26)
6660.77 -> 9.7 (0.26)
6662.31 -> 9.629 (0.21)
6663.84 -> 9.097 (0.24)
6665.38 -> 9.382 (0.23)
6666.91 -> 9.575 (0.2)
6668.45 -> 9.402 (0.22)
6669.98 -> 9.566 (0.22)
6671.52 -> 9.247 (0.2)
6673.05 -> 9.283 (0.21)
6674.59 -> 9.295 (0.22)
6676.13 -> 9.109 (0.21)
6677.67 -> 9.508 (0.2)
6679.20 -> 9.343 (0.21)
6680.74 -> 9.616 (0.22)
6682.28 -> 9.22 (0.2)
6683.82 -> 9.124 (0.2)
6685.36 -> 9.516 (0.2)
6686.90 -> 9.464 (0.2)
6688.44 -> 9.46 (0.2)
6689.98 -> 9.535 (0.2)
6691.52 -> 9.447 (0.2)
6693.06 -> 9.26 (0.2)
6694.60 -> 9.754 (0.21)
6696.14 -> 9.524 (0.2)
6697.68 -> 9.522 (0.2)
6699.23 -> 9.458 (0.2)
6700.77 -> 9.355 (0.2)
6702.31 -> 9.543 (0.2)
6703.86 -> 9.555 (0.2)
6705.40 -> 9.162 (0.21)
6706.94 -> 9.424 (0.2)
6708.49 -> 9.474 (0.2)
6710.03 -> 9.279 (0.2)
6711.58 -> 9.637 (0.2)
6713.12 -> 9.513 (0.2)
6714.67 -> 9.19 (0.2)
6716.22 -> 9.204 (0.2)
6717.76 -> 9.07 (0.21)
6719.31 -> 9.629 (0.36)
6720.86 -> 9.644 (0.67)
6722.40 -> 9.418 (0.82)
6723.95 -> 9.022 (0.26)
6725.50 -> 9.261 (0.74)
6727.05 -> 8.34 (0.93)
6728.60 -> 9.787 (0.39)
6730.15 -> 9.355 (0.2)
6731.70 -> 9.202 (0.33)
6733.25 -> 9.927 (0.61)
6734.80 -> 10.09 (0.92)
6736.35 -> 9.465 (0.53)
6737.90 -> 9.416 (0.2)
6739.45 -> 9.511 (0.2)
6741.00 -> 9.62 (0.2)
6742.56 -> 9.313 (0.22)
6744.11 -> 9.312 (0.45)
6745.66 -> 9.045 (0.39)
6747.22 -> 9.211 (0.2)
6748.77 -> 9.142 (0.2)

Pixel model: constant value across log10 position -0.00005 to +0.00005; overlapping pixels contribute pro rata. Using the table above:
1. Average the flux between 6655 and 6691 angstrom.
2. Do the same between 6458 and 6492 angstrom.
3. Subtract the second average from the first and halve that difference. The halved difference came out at -0.23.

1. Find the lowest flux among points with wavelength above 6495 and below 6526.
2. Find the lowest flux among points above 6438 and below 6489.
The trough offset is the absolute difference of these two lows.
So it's 0.10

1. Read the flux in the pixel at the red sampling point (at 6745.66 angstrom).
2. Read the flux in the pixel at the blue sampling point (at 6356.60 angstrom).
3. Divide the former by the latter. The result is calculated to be 1.00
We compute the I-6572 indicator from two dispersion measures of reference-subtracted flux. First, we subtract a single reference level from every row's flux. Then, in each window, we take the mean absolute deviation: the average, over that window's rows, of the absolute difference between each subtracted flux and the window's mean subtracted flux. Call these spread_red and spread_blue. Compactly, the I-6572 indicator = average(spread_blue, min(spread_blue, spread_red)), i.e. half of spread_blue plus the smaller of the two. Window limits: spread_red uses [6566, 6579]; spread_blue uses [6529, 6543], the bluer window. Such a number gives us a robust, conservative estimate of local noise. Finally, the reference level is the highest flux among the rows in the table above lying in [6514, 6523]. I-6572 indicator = 0.15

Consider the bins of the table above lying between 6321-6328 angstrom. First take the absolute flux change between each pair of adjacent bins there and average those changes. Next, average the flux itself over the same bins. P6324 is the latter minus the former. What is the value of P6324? 9.25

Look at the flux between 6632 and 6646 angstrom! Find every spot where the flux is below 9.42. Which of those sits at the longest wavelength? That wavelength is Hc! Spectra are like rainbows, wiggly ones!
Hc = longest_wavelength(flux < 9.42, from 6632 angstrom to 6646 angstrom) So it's 6640.86 angstrom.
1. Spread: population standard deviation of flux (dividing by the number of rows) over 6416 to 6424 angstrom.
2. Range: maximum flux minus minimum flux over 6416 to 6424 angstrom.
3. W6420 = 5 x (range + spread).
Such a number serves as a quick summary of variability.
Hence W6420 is 4.6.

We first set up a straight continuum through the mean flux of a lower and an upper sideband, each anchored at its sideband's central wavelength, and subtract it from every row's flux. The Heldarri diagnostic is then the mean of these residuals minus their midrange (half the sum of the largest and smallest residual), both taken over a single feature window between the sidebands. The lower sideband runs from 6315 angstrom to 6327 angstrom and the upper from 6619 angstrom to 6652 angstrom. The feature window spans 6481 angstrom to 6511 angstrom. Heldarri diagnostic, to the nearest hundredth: 0.07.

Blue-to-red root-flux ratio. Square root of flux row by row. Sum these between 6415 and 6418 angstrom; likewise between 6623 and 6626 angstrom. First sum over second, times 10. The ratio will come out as 10.2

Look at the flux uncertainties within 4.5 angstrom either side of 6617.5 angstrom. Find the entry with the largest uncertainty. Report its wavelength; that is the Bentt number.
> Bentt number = 6619.49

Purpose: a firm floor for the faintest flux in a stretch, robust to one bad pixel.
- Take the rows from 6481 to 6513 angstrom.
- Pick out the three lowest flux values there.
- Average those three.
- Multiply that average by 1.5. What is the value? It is 13.9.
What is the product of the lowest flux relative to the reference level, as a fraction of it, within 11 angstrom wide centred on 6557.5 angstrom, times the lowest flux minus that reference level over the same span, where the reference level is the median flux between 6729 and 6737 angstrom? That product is -0.59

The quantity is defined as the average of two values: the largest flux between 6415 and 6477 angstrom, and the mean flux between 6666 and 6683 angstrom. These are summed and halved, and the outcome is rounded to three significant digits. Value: 10.4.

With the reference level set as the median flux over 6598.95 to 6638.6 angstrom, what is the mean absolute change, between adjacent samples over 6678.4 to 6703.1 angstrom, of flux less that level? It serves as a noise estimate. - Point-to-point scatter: 0.18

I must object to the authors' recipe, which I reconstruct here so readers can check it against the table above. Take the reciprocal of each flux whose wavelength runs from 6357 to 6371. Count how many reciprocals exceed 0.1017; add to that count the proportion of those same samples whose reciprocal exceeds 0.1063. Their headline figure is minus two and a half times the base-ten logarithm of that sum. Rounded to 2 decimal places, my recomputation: -2.46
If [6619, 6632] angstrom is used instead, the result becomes -1.77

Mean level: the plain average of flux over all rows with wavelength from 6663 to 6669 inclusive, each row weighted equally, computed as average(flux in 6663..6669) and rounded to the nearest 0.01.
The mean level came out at 9.36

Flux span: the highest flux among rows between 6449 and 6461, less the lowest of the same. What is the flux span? 0.67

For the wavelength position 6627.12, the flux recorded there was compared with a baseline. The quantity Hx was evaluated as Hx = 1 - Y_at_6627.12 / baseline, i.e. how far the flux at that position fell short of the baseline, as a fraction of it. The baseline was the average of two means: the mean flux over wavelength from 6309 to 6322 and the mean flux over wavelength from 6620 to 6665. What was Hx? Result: -0.015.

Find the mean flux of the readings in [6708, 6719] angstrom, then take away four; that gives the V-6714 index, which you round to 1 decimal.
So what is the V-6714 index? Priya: 5.3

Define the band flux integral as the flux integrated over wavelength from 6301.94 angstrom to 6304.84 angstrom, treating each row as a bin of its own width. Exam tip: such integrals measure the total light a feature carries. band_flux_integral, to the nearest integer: 27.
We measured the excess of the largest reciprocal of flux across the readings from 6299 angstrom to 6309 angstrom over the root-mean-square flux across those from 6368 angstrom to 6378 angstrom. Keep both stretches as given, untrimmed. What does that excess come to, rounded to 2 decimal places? -9.66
